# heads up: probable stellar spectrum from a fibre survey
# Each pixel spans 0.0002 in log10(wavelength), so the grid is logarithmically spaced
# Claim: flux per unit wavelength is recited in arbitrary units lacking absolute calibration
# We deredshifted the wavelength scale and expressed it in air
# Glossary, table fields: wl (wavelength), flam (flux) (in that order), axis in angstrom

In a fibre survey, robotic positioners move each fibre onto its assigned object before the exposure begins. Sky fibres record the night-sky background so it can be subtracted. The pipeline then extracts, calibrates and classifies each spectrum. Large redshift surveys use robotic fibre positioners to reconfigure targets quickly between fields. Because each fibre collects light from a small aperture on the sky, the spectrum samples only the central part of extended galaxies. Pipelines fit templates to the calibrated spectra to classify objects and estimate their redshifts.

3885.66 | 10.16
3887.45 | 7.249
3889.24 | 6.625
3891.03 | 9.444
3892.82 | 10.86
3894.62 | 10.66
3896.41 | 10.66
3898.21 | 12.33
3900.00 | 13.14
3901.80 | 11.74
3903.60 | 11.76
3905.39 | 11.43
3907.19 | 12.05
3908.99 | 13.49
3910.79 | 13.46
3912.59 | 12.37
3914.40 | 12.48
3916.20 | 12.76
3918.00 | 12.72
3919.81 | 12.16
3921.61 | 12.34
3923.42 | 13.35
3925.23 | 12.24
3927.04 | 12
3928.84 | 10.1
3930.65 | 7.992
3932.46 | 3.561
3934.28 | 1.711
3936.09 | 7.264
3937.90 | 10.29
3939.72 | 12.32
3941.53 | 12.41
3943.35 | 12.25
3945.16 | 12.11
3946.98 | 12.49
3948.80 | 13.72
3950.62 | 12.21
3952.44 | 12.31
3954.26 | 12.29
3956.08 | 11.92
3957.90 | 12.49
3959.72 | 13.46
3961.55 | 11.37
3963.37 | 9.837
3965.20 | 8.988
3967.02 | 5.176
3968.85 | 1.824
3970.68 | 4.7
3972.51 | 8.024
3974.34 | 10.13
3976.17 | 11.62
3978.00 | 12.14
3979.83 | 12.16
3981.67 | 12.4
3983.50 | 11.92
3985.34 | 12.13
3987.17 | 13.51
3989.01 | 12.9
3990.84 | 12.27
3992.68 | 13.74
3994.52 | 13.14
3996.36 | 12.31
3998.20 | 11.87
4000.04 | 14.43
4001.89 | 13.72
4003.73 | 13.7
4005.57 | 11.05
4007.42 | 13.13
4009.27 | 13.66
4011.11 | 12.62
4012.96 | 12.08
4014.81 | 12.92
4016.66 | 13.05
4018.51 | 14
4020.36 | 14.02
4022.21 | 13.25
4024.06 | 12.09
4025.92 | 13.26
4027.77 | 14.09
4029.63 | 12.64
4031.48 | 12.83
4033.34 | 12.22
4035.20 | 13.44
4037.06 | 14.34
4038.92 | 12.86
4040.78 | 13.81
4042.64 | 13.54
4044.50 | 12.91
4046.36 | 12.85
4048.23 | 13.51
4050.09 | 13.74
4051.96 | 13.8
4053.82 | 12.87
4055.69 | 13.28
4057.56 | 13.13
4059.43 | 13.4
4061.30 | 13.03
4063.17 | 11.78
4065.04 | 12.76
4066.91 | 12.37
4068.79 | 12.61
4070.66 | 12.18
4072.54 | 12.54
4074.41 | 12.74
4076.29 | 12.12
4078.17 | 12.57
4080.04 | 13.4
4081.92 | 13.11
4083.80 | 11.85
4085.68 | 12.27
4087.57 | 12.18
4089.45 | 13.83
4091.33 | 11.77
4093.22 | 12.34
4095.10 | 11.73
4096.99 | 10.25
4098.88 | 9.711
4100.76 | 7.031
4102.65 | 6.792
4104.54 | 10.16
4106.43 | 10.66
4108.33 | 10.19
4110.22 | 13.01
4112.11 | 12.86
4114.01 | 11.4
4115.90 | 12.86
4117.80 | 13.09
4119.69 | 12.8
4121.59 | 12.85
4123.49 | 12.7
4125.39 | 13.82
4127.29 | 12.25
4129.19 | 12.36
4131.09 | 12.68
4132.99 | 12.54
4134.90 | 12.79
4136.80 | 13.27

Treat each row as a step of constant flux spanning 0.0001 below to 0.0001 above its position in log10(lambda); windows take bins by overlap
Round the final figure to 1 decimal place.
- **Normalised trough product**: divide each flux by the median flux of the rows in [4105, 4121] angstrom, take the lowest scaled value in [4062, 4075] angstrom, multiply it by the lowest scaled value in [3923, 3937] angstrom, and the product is 0.1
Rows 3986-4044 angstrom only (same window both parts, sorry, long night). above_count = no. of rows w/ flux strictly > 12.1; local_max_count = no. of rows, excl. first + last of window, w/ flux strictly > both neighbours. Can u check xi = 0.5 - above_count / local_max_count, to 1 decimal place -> -2.9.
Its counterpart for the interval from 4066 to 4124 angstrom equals -1.5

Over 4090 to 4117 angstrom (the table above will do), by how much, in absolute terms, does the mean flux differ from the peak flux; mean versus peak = 2.2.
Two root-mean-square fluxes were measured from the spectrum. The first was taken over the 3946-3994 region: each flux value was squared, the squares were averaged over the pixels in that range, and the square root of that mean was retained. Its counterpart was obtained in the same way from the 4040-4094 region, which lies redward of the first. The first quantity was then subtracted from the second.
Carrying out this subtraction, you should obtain 1.5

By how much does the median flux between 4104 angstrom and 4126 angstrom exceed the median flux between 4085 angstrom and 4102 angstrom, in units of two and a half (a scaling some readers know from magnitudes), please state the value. 0.4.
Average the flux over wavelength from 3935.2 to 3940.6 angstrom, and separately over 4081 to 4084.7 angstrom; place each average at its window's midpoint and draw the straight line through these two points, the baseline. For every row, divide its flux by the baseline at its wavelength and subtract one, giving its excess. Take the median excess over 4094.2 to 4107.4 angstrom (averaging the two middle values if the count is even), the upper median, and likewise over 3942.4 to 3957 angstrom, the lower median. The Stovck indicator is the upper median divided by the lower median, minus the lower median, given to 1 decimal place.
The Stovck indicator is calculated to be -1.2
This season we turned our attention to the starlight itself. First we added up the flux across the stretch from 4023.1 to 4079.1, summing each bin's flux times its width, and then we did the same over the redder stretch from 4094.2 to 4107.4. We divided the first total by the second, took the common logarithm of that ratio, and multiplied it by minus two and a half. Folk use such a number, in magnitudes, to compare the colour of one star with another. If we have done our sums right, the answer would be -1.9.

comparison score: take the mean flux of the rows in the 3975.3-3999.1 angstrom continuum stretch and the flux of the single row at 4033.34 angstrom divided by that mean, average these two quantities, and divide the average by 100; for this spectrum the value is 0.067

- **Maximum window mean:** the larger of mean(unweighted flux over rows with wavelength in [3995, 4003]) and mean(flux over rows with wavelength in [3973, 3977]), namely 13.1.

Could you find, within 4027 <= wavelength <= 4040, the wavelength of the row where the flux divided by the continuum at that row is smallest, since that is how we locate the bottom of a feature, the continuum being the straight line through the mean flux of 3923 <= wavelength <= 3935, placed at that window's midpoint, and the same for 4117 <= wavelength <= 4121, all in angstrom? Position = 4033.34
